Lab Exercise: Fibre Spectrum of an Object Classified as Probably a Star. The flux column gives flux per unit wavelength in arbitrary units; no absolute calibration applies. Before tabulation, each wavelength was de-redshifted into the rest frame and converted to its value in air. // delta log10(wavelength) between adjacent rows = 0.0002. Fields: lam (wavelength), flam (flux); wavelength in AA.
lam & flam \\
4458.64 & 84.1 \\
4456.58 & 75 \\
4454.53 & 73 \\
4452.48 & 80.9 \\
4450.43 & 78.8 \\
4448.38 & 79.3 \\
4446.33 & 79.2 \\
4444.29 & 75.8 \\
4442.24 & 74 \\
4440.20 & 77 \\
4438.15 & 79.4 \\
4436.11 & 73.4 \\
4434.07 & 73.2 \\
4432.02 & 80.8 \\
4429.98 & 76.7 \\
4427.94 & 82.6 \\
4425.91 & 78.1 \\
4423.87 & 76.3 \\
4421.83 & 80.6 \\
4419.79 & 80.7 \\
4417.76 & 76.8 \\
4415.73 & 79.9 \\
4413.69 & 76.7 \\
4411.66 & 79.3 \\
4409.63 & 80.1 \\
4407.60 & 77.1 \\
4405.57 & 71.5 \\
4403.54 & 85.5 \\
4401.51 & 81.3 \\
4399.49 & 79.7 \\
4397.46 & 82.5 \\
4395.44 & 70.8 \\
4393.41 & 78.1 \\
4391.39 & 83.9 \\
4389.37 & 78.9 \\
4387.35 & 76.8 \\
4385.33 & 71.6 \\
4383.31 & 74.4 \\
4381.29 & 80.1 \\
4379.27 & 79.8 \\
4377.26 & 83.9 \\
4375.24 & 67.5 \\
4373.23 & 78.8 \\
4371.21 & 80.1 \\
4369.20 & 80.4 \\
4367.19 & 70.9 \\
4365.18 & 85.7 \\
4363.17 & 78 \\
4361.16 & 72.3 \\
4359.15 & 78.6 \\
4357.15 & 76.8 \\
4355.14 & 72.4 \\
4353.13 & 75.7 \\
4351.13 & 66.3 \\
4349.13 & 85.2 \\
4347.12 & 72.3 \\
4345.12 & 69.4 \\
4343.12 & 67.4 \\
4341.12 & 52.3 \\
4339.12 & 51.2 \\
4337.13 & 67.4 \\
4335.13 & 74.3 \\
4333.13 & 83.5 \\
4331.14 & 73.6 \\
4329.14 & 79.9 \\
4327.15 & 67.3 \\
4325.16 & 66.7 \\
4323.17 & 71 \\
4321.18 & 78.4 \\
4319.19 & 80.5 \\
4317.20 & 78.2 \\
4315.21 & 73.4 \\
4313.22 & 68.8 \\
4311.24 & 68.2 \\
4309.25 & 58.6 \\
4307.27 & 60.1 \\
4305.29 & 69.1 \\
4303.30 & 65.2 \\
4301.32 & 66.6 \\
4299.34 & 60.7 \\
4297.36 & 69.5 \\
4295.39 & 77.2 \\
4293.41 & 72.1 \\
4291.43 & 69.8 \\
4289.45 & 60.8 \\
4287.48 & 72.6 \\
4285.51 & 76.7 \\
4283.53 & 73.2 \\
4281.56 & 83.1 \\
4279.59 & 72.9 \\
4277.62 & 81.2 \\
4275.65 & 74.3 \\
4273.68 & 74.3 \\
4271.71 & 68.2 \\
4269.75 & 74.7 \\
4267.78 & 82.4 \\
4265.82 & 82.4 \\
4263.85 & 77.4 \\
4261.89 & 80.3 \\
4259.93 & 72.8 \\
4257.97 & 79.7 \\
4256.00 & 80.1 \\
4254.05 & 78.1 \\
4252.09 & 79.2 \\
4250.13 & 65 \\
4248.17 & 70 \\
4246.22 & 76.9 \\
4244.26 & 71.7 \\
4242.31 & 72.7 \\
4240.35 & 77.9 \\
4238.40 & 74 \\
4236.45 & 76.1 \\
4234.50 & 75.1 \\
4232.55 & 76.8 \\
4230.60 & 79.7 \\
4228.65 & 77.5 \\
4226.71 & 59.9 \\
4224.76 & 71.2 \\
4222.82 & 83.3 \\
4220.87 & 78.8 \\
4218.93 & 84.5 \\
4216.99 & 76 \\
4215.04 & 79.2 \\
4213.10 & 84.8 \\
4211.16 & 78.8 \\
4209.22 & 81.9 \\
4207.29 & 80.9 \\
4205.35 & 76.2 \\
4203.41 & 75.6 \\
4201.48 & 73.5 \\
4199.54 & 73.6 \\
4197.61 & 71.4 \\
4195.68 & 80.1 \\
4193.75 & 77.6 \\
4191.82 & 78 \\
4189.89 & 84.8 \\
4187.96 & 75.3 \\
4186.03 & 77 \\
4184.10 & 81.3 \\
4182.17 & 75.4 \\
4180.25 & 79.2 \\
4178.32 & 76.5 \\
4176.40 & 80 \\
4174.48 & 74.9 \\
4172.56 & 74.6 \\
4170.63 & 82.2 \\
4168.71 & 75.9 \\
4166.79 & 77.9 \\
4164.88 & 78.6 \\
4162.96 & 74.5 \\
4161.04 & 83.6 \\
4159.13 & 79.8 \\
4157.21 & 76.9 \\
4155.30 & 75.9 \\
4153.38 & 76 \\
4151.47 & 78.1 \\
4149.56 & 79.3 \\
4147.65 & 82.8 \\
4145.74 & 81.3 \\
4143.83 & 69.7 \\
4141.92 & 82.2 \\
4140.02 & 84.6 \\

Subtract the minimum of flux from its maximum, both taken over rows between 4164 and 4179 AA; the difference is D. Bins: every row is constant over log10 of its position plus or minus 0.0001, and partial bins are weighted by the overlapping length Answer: 8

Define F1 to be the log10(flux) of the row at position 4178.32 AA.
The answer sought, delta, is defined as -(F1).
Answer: -1.88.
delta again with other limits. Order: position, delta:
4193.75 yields -1.89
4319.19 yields -1.91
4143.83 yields -1.84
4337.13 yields -1.83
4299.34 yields -1.78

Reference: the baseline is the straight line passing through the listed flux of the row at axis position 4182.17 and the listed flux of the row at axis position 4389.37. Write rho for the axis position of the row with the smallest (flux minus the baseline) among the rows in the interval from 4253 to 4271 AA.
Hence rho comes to 4259.93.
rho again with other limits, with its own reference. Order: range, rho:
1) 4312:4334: 4325.16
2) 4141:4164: 4143.83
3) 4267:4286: 4271.71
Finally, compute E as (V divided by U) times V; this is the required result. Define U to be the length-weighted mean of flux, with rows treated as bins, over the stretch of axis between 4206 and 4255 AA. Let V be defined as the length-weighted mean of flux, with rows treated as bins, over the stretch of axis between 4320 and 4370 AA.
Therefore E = 69.2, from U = 76.4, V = 72.7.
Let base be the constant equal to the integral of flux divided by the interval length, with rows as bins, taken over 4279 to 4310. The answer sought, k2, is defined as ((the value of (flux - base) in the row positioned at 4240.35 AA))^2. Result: 74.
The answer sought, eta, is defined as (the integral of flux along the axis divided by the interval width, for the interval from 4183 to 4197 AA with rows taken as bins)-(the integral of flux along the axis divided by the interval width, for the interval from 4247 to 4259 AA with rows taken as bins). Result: 3.5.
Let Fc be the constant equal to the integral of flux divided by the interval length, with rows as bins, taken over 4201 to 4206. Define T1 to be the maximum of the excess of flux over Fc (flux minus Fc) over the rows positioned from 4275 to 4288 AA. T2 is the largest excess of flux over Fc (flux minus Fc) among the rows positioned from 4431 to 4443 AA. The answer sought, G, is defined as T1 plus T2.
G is 13.5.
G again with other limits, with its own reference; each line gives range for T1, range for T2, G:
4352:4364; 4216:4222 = 12.7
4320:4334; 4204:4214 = 17.9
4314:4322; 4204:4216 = 14.9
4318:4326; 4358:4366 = 15.8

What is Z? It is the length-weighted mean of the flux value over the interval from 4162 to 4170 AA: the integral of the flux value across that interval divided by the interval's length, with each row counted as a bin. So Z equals 77.0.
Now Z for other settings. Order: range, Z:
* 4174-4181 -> 77.8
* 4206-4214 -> 81.4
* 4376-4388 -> 77.6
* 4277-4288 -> 76.6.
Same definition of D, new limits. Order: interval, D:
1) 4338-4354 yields 34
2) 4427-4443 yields 9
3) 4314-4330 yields 14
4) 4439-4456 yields 8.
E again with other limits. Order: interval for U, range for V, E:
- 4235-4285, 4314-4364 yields 69.1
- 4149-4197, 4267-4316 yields 64.3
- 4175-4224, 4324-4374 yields 68.0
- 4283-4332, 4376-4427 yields 87.7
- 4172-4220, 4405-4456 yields 77.3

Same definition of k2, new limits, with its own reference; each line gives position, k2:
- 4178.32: 52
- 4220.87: 90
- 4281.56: 190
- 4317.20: 79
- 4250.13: 18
